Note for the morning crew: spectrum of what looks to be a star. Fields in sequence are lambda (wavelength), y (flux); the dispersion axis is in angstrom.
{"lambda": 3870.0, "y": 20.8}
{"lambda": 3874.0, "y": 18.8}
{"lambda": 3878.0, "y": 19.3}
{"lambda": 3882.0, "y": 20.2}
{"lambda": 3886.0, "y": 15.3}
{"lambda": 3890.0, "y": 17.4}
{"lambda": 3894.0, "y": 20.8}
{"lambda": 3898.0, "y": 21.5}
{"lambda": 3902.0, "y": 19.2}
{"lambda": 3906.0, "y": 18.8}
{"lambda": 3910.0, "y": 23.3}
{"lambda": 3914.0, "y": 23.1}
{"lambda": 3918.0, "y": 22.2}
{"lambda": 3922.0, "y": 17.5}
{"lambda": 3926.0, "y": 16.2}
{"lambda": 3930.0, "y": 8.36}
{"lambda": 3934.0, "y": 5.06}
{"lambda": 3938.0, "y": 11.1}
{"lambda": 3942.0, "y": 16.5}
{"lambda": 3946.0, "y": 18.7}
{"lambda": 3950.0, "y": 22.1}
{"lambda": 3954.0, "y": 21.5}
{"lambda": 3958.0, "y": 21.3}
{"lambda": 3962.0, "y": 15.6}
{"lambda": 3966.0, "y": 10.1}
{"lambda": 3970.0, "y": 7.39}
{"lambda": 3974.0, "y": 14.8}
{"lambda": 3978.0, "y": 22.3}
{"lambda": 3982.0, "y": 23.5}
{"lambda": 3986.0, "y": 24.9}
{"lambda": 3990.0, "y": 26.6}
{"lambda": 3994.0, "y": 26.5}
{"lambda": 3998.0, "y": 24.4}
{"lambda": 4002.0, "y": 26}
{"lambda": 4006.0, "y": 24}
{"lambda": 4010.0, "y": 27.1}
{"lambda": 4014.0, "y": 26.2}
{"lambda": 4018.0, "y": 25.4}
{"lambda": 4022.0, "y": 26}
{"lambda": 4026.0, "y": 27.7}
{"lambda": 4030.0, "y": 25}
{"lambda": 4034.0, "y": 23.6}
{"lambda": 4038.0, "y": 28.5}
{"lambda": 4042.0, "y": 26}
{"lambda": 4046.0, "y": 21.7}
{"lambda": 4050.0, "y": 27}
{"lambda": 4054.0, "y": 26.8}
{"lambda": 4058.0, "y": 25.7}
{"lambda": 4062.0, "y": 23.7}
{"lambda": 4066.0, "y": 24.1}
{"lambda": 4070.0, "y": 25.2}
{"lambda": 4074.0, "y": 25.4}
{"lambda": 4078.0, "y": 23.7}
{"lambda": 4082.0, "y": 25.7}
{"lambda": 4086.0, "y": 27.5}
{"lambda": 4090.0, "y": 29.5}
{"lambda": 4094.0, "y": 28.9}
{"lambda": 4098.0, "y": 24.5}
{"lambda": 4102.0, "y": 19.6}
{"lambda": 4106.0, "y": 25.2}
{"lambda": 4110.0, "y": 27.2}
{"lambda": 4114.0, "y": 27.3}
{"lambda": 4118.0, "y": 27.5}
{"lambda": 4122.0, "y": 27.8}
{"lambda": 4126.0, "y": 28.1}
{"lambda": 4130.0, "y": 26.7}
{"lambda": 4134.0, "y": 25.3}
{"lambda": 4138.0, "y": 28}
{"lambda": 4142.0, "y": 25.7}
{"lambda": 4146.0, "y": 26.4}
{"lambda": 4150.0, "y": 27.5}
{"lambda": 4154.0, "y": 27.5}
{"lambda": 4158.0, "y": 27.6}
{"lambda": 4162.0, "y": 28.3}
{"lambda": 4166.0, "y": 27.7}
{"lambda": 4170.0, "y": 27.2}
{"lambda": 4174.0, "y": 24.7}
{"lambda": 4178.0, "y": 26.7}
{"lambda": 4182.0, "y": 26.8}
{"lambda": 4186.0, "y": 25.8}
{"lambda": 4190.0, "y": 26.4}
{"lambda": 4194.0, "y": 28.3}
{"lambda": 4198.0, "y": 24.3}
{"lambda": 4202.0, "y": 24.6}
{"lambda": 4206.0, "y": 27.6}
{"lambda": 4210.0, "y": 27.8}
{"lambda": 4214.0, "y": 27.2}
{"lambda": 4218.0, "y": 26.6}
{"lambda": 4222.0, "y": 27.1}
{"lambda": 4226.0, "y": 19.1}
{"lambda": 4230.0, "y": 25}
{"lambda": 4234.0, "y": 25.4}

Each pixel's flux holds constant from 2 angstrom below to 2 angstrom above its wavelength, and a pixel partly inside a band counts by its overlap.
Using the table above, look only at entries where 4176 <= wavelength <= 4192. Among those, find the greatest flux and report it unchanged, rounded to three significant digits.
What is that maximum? 26.8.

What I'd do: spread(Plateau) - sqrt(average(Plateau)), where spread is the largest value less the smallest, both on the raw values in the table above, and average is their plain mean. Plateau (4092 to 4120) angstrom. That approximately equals 4.2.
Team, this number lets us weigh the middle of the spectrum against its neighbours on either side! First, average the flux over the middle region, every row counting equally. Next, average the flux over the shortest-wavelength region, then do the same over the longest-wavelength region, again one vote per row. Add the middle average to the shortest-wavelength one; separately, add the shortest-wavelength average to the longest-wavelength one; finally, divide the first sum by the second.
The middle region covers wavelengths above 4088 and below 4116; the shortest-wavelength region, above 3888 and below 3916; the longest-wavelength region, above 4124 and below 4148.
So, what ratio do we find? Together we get 0.986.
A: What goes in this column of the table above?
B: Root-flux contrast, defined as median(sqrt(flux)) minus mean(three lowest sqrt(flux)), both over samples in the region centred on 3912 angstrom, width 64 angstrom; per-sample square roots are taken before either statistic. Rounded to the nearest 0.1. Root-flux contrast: 1.4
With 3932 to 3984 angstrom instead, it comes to 1.3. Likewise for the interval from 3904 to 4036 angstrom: 2.1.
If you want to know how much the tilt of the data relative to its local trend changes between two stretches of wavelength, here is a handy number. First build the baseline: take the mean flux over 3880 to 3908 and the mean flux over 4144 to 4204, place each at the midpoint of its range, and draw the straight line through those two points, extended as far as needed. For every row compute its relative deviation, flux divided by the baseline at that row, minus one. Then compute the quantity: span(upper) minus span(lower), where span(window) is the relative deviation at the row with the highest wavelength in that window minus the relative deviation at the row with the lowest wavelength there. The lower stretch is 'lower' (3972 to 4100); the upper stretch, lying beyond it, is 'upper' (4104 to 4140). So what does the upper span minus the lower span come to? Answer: -0.22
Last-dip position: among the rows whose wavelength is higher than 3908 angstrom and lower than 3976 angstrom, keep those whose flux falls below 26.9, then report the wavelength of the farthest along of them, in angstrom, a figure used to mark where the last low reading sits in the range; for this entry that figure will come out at 3974.0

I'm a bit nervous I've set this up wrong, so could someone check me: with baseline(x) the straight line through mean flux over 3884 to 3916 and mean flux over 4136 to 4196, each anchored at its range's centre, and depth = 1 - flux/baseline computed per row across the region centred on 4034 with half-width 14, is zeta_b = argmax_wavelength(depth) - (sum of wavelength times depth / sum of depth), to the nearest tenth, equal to 16.5 angstrom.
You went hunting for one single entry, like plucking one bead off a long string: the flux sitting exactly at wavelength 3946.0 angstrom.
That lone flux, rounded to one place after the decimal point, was 18.7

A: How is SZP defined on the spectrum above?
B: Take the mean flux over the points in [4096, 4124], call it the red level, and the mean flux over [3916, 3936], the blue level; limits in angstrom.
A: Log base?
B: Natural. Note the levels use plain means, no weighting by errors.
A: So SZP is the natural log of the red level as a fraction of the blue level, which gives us 0.61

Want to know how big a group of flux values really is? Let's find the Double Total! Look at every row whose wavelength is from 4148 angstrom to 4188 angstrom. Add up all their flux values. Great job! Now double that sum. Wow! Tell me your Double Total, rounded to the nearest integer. 540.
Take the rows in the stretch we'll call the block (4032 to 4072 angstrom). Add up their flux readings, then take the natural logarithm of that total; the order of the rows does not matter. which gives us 5.53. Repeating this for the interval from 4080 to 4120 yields 5.57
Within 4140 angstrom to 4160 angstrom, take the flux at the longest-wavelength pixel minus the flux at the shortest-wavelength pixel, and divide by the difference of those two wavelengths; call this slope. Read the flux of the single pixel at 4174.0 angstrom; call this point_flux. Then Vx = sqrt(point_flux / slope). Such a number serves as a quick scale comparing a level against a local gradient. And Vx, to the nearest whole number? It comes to 14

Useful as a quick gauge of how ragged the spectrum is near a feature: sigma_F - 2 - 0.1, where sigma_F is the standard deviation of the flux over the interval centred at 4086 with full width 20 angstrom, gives 0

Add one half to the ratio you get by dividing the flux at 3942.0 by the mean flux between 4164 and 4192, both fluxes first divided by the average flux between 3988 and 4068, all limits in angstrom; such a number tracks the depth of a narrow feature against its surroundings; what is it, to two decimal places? 1.12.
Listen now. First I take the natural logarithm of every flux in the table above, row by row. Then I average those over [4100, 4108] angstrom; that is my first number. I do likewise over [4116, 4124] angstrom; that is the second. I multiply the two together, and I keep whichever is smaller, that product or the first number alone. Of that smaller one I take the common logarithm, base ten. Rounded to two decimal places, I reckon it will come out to 0.49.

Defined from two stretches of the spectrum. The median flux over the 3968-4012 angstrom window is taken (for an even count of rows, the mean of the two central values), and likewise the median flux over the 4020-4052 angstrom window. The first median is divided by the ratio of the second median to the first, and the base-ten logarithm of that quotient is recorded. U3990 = 1.4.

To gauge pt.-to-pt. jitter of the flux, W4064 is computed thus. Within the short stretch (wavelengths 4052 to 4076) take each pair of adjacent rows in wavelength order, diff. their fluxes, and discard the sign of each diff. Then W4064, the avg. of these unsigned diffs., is 1.0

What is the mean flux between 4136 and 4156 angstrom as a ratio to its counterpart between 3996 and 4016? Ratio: 1.06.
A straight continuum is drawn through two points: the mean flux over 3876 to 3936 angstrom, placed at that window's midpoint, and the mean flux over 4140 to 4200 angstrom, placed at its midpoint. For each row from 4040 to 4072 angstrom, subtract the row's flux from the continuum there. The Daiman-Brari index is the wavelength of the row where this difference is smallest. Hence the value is 4050.0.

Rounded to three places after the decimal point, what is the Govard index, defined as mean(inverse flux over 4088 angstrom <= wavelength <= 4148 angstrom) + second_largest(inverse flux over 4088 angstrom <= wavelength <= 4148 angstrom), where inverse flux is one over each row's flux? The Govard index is 0.079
